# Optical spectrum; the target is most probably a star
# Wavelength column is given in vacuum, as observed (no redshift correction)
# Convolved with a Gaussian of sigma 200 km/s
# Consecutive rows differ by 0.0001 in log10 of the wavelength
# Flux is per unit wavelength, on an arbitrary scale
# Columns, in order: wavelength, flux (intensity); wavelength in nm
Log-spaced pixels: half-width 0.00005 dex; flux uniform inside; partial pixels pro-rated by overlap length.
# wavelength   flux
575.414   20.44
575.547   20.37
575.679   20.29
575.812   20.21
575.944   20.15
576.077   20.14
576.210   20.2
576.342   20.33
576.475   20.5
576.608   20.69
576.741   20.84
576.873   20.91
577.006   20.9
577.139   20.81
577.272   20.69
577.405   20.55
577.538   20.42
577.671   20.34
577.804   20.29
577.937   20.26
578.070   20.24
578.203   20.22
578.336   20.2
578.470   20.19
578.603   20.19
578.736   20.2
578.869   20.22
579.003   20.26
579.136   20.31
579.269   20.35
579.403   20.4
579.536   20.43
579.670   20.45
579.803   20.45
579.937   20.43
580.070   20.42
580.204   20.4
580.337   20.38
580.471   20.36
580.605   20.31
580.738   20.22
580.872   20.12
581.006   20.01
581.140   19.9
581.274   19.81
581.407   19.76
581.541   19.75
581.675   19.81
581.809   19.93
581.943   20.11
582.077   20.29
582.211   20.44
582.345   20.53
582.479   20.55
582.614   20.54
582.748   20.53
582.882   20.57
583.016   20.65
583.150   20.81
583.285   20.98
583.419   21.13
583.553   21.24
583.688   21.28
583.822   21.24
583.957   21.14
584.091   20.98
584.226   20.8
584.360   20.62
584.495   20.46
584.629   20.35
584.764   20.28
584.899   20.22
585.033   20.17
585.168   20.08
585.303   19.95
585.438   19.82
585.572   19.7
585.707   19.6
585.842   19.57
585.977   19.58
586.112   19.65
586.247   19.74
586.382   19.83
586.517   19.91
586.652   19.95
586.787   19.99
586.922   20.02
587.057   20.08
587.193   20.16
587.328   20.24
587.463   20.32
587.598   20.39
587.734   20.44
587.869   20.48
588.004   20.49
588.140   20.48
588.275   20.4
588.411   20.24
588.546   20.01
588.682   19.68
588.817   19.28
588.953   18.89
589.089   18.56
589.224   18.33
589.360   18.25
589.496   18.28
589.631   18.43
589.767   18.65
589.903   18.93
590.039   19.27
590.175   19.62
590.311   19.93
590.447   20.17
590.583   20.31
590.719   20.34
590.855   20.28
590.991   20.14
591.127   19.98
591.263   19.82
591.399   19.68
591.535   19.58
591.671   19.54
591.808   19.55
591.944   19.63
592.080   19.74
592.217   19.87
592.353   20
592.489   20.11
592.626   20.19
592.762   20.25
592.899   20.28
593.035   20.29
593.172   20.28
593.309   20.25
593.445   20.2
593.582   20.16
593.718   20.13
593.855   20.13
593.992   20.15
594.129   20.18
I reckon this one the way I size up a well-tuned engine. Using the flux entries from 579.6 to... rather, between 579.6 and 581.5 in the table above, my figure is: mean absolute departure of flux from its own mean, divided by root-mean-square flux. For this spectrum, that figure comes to 0.010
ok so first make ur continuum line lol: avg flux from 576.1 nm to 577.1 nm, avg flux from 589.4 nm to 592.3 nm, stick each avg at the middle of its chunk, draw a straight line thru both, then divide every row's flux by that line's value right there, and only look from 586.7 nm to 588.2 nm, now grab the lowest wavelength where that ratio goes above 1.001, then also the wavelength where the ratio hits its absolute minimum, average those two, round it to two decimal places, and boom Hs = 586.79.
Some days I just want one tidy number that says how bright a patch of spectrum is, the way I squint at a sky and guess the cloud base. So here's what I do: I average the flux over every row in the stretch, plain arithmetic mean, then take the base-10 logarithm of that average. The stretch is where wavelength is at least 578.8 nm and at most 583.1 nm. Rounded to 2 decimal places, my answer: 1.31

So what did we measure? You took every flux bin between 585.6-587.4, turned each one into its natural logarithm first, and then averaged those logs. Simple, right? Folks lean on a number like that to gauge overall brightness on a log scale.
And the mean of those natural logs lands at 2.99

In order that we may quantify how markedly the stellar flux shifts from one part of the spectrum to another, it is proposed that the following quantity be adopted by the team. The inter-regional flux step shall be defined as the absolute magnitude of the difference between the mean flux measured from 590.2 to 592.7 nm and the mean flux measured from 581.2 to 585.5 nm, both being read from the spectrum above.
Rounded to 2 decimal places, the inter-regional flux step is 0.53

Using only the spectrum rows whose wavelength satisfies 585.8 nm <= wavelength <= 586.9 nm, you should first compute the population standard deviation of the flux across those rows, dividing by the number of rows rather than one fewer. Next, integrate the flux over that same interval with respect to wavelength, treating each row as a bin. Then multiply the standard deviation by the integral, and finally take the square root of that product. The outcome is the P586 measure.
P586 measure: 1.8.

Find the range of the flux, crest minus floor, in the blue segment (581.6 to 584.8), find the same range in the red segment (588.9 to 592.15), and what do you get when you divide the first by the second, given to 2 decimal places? 0.70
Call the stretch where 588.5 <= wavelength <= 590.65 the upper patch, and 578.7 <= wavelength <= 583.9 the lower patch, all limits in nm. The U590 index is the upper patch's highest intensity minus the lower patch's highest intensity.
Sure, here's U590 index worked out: -1.0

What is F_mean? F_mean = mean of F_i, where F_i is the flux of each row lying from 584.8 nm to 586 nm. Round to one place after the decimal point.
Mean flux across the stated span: 19.9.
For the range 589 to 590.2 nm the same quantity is 18.7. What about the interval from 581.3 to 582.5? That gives 20.1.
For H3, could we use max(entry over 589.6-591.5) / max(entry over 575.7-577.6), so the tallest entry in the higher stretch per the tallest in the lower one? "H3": 0.97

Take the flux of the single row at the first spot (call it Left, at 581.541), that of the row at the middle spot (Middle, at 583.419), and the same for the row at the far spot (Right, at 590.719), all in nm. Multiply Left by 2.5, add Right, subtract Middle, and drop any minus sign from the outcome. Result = 48.6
